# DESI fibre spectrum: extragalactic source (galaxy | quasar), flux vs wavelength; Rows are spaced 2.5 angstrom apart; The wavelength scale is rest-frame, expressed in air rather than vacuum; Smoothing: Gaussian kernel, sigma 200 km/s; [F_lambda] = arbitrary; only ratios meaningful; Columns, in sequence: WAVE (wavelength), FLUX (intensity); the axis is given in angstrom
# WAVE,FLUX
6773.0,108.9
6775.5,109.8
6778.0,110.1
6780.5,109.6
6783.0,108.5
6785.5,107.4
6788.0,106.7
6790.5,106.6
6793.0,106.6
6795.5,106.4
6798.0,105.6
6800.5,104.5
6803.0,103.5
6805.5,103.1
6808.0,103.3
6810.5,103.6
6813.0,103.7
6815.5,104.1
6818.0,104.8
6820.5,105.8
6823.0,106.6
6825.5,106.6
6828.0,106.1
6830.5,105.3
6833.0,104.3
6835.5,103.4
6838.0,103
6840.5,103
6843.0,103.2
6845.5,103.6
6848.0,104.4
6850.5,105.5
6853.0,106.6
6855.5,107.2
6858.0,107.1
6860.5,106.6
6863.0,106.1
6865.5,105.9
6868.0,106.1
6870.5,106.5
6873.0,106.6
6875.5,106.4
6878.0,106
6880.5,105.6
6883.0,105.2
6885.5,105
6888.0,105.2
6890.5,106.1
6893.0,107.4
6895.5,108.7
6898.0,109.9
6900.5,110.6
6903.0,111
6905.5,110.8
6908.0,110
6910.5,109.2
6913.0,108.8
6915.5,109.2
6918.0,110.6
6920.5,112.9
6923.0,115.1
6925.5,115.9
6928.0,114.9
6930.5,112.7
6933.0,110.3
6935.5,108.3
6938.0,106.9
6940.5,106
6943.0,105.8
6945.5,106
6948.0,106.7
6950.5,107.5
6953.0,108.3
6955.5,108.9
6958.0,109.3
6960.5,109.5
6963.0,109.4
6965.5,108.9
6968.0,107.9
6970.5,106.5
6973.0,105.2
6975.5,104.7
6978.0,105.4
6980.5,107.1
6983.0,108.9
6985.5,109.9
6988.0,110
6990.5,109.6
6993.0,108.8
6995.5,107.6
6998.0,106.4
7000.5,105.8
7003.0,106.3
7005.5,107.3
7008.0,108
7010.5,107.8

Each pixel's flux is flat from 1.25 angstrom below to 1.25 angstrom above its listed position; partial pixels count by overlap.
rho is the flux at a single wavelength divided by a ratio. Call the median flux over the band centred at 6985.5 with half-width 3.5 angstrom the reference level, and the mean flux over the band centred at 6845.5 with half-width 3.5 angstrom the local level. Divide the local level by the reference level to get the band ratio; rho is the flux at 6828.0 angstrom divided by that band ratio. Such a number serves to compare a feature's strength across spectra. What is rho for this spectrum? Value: 112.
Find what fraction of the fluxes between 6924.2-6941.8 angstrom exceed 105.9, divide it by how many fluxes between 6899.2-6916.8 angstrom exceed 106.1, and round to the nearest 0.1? 0.1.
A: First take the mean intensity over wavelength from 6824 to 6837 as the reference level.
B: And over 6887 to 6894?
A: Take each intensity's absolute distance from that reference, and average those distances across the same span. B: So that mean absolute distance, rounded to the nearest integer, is 1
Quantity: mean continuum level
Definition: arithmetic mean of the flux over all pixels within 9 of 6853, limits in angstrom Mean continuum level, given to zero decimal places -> 106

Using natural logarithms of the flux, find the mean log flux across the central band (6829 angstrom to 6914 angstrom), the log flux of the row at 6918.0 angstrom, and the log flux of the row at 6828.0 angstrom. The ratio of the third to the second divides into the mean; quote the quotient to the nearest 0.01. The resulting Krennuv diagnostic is 4.71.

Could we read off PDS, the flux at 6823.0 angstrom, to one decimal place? 106.6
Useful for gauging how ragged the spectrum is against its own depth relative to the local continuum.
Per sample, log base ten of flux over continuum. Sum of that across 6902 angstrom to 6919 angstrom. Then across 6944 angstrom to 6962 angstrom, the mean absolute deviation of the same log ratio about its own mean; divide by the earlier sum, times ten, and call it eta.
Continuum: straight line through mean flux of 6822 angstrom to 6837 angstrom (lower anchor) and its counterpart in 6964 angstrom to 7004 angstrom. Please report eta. 0.4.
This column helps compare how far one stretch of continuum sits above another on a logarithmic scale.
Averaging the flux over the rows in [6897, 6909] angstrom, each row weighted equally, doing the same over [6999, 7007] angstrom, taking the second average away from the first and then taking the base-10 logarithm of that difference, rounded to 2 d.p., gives 0.60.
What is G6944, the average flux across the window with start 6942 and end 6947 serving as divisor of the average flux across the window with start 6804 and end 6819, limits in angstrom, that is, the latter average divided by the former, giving 0.98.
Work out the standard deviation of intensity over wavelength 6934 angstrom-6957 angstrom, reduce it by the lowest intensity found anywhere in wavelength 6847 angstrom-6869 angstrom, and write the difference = -103.3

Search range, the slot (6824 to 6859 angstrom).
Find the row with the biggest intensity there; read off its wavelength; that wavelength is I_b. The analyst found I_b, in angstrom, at 6855.5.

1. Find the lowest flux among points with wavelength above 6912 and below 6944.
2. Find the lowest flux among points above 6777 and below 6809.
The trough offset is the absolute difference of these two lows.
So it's 2.7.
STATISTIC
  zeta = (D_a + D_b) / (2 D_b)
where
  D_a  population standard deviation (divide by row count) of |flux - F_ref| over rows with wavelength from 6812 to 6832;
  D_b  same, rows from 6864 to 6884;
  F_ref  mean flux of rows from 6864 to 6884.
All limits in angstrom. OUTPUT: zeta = 2.0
